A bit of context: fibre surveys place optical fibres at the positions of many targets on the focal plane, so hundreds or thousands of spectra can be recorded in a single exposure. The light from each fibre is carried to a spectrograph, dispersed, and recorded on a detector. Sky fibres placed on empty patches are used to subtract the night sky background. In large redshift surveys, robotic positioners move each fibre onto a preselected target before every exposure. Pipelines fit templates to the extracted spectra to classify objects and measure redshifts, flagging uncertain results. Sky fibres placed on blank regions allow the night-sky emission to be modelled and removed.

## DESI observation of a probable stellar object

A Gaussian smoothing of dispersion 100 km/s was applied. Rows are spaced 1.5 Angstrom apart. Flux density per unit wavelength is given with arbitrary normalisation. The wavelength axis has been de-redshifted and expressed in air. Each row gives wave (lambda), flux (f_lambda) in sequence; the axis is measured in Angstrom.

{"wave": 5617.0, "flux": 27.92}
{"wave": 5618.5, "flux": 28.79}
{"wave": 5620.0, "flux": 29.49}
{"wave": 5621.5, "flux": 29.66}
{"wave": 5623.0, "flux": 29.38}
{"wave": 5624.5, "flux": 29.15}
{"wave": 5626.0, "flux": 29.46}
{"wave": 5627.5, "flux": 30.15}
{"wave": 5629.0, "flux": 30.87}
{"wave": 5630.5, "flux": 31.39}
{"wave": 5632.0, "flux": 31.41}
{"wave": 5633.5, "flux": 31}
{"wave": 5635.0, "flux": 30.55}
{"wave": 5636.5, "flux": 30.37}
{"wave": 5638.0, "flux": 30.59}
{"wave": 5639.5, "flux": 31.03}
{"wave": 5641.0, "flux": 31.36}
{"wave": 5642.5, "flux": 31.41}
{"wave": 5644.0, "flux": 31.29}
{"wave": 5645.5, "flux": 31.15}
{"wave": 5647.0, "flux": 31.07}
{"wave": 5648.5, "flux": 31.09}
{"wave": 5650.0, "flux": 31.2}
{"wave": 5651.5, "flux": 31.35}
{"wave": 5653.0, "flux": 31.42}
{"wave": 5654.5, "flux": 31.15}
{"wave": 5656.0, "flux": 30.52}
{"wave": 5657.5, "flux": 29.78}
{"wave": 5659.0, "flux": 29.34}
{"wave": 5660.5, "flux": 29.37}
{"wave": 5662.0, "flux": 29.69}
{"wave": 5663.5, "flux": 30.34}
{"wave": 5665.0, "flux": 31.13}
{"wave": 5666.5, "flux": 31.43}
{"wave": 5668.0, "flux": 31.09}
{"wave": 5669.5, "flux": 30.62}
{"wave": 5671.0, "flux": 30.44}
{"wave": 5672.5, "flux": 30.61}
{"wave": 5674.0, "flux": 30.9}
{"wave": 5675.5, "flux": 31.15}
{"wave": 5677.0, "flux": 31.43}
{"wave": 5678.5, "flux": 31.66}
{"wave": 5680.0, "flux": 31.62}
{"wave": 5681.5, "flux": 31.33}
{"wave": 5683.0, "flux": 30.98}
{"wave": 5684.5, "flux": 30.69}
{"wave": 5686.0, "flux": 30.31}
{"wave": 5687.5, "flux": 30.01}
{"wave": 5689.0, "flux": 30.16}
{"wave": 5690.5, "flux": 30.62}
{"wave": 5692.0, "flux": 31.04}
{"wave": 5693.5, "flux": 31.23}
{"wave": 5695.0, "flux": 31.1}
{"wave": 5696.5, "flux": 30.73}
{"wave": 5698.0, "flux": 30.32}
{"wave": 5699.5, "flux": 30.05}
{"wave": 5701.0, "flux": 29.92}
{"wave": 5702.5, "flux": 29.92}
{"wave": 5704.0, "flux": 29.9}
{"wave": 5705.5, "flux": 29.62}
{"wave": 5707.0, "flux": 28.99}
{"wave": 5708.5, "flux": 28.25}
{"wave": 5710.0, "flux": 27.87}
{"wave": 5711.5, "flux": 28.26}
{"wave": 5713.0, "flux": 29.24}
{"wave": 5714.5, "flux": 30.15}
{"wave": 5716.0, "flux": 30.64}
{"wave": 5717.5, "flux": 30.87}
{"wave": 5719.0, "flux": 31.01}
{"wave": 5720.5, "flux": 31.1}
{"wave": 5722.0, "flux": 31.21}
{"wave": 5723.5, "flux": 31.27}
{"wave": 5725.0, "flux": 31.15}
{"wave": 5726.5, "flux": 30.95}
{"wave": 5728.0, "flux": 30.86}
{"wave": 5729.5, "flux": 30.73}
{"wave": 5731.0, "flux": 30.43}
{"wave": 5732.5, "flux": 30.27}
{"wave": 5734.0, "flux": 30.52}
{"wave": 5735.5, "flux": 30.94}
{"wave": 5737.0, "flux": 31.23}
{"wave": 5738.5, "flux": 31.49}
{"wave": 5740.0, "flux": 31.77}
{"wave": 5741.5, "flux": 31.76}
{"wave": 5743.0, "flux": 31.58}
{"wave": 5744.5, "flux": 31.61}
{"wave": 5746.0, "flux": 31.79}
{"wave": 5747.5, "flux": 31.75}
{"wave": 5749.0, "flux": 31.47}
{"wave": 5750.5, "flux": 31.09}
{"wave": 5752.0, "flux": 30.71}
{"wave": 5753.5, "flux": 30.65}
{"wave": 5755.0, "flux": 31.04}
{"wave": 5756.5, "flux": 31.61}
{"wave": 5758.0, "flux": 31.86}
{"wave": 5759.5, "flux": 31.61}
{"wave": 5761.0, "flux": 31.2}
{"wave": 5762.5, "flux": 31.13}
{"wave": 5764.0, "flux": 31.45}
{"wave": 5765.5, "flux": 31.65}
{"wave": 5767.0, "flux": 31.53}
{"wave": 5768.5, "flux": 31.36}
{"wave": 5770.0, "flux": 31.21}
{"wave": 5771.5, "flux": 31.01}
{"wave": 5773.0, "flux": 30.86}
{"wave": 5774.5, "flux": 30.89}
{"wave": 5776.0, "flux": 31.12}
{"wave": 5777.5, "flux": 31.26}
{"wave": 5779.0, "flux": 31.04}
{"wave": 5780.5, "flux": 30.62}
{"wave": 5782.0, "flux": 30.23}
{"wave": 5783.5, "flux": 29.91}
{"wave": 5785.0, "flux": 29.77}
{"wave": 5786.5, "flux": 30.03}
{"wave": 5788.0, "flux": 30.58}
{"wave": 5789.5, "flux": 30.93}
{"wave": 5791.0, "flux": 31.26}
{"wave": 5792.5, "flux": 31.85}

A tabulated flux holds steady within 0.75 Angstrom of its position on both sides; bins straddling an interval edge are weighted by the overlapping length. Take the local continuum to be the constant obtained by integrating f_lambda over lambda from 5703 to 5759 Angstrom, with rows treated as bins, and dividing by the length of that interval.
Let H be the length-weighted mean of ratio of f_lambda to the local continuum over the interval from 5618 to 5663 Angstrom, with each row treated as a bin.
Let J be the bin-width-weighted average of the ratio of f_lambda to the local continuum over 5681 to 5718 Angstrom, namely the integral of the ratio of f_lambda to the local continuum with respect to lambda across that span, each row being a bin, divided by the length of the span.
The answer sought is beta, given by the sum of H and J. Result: 1.97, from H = 0.99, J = 0.98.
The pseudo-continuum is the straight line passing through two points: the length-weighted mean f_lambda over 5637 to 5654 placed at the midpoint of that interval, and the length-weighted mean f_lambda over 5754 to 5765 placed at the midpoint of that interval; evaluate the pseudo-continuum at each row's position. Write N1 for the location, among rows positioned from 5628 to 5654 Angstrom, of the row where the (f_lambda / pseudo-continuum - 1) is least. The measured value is 5636.5 Angstrom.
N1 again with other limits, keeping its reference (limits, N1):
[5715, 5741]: 5732.5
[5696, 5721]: 5710.0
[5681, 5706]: 5705.5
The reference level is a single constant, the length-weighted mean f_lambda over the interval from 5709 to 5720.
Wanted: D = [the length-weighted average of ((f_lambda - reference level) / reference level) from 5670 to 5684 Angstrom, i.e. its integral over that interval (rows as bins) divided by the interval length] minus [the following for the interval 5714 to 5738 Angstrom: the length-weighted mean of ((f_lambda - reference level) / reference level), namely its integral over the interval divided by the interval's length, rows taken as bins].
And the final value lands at 0.009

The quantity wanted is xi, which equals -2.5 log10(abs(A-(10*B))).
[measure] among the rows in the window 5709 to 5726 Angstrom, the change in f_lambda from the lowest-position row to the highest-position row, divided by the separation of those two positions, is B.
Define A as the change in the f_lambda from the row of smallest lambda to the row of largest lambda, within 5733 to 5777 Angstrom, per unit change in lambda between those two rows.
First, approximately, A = 0.014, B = 0.22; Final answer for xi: -0.8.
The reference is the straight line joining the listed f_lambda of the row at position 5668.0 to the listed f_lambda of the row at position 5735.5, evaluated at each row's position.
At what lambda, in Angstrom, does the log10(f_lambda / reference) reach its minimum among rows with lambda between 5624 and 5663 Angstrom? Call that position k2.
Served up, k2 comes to 5624.5 Angstrom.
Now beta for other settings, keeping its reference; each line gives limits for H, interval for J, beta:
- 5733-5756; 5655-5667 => 2.00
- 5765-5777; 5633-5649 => 2.03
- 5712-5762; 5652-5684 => 2.01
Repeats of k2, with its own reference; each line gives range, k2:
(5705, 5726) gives 5710.0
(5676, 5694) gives 5687.5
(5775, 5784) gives 5783.5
